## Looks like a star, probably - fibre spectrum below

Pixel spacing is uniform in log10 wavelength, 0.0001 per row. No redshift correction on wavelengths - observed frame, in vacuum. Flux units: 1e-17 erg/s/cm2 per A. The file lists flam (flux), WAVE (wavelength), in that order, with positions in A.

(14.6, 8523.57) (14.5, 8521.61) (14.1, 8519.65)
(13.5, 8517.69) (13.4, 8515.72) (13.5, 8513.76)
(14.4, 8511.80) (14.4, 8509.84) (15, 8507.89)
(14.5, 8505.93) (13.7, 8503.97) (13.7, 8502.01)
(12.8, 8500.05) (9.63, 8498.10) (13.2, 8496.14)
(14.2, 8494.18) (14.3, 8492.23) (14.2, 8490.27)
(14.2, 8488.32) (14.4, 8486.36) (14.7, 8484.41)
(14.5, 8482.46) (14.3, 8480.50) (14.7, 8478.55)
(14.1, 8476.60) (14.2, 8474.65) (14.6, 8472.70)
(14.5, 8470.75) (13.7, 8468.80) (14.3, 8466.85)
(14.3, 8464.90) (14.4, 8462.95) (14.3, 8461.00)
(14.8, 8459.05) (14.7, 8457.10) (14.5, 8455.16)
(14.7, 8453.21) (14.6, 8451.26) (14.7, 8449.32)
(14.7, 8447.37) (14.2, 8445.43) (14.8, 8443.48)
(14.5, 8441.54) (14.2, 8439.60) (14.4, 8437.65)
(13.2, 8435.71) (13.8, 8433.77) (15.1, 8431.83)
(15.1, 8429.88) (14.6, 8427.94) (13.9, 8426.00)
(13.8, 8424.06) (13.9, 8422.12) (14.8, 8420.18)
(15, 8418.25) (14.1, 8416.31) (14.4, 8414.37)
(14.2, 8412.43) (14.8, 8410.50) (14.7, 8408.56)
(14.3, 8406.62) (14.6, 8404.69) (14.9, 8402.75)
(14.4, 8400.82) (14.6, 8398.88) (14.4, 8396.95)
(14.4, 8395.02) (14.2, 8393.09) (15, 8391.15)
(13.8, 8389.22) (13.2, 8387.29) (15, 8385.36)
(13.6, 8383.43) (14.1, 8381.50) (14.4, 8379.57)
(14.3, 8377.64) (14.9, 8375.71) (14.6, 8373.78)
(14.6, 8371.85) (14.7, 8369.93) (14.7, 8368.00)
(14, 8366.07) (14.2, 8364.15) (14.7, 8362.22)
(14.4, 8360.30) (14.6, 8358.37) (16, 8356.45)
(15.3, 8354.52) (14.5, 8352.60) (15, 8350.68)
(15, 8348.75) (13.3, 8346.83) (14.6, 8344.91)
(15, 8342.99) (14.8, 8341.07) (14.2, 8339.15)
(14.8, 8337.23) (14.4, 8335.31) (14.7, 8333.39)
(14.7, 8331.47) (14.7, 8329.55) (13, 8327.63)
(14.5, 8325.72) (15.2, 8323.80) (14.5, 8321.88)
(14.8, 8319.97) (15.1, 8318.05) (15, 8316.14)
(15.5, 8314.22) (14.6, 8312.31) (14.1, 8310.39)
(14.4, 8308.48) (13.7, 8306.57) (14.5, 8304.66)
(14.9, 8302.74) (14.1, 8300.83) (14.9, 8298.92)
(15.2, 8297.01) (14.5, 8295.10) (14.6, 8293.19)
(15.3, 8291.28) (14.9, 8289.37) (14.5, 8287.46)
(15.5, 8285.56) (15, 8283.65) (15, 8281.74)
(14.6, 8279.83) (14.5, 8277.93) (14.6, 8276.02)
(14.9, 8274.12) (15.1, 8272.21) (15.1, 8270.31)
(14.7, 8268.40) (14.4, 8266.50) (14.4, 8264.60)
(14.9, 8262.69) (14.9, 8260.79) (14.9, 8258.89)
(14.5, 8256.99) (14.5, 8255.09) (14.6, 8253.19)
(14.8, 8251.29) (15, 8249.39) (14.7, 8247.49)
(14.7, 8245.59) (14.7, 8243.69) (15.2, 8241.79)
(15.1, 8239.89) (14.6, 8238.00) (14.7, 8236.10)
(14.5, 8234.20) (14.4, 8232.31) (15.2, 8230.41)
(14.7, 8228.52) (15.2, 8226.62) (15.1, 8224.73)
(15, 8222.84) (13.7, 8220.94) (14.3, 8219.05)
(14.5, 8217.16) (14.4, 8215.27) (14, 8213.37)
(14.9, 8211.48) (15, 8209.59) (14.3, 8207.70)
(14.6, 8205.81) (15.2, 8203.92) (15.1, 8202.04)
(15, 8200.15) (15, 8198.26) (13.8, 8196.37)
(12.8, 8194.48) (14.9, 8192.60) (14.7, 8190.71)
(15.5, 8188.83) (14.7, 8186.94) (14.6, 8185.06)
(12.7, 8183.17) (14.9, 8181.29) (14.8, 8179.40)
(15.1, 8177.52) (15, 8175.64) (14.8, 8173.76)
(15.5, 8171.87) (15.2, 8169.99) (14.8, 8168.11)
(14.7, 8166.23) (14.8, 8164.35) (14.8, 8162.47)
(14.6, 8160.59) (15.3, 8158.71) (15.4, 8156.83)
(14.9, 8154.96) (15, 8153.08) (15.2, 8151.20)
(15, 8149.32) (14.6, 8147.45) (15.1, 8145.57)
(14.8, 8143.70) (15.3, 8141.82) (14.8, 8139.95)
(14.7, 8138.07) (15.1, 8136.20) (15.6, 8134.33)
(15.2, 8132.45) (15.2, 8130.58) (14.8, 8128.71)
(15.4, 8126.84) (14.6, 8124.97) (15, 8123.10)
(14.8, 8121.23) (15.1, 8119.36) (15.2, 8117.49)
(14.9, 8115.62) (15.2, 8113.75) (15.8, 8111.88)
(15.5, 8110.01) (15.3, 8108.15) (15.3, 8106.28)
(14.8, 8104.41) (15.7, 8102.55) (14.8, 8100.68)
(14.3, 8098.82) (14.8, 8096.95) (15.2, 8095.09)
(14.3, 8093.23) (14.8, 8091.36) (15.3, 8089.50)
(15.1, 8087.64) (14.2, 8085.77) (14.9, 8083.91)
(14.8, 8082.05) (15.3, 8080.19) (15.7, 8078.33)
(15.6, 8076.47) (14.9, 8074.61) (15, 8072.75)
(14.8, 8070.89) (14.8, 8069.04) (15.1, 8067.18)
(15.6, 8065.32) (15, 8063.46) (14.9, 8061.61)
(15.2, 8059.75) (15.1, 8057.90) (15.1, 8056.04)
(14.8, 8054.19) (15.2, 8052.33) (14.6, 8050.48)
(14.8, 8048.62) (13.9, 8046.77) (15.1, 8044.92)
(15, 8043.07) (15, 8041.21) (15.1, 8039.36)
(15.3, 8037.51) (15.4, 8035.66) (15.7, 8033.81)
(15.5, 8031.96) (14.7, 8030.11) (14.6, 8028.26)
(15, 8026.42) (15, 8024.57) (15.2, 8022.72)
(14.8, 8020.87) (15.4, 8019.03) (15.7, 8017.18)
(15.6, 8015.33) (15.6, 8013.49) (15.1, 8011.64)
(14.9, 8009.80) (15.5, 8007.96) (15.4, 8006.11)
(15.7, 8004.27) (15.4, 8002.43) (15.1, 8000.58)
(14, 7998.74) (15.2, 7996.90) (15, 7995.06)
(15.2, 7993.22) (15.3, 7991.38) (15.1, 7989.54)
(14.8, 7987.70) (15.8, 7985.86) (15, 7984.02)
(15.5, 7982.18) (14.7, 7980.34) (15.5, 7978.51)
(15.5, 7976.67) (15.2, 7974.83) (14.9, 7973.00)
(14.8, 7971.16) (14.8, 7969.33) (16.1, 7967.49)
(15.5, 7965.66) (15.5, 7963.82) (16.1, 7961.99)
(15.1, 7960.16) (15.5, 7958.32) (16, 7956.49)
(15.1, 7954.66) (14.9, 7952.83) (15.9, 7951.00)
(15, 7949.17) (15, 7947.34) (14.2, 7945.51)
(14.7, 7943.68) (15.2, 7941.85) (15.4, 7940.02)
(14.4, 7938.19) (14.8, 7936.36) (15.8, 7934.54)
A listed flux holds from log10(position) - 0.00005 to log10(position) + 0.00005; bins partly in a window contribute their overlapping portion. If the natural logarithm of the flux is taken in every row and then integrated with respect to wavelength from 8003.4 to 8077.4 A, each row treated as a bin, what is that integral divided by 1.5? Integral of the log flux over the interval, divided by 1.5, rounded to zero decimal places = 134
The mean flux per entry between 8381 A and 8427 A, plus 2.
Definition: 16.3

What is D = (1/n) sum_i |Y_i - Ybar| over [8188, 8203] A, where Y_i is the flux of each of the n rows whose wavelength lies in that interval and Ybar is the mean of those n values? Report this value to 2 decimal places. 0.65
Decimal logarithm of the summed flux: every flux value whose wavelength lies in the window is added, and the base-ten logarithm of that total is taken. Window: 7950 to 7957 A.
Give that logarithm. 1.79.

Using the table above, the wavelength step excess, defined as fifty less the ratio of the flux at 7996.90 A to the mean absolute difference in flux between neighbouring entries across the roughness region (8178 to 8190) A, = 35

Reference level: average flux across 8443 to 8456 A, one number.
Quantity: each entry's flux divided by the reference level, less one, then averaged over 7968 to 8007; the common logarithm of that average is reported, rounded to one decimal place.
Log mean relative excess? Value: -1.4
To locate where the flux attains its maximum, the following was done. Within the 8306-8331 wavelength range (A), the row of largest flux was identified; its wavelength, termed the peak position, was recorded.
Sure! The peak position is 8314.22 A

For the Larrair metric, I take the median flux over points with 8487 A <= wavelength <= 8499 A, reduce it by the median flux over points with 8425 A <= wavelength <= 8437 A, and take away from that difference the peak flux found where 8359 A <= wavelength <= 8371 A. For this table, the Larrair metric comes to -14.75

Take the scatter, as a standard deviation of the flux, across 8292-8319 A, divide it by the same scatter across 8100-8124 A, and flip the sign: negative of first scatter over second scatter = -1.5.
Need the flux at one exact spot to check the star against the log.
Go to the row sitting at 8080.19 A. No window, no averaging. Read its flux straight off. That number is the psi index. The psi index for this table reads 15.3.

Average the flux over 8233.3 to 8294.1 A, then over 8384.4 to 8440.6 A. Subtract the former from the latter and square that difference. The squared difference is 0.18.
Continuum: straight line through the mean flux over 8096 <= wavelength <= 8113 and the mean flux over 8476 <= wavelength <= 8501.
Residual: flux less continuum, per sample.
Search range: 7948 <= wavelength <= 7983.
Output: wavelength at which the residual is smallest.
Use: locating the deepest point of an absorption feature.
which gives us 7980.34 A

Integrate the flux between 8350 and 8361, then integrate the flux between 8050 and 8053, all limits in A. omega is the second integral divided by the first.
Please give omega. 0.3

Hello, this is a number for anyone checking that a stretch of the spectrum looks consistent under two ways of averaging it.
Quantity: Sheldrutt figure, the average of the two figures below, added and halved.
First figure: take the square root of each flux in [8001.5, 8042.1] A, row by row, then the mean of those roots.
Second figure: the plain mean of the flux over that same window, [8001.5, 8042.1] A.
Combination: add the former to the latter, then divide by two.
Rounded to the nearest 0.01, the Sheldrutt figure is 9.58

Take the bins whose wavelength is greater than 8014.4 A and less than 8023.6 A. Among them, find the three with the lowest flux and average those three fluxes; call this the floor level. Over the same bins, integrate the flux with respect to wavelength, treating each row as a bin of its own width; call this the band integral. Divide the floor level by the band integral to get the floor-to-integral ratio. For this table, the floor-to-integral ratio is 0.107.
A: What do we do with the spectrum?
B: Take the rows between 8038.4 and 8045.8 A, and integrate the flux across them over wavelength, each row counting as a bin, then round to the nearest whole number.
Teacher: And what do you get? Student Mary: 111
